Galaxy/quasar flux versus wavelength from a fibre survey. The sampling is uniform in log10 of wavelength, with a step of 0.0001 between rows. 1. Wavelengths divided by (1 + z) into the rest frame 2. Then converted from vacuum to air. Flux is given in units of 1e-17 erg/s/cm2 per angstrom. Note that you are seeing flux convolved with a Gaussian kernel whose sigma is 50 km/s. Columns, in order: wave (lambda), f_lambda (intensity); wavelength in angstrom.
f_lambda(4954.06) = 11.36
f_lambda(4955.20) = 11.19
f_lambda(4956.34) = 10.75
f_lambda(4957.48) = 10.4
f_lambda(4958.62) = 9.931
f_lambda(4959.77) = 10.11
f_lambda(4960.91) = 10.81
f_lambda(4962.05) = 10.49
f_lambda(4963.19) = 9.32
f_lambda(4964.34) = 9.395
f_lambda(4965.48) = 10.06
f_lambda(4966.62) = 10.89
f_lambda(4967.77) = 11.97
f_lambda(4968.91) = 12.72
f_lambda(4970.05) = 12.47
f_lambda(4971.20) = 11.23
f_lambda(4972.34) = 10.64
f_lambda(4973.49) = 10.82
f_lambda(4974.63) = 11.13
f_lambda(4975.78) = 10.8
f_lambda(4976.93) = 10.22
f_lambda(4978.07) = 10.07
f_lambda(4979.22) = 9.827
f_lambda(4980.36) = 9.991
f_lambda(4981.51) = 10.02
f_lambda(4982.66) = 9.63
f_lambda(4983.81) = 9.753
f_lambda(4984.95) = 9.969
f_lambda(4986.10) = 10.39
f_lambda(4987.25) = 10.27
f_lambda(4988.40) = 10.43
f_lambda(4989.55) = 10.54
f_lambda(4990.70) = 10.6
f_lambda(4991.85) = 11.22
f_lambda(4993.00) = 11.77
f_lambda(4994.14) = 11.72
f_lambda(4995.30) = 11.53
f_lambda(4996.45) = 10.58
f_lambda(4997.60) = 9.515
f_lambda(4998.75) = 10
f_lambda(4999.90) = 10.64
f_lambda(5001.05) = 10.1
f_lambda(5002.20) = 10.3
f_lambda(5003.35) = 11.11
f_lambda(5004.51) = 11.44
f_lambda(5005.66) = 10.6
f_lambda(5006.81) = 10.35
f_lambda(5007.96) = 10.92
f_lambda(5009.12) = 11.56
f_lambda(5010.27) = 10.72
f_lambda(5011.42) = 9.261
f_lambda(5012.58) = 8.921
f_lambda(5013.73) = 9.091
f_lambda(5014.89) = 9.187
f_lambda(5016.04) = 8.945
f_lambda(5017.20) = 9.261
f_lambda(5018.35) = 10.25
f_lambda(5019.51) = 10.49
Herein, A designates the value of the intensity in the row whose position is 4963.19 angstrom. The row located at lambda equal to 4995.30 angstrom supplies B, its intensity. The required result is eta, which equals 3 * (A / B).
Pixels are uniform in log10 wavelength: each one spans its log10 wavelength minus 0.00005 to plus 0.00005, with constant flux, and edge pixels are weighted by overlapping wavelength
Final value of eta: 2.4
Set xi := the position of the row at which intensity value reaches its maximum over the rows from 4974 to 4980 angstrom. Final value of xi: 4974.63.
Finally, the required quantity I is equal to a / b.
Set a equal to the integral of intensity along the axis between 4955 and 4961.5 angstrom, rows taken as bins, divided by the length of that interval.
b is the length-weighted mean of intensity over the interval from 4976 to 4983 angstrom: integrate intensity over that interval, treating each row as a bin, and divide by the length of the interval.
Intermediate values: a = 10.5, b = 10.0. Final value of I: 1.05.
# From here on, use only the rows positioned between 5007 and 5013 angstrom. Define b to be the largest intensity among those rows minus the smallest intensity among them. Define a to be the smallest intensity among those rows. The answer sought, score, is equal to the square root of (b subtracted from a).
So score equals 2.51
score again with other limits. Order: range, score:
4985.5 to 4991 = 3.15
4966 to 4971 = 3.01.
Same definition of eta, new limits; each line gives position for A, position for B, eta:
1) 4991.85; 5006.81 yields 3.3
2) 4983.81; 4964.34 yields 3.1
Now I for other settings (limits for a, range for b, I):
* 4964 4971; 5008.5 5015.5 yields 1.16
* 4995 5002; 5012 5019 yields 1.12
